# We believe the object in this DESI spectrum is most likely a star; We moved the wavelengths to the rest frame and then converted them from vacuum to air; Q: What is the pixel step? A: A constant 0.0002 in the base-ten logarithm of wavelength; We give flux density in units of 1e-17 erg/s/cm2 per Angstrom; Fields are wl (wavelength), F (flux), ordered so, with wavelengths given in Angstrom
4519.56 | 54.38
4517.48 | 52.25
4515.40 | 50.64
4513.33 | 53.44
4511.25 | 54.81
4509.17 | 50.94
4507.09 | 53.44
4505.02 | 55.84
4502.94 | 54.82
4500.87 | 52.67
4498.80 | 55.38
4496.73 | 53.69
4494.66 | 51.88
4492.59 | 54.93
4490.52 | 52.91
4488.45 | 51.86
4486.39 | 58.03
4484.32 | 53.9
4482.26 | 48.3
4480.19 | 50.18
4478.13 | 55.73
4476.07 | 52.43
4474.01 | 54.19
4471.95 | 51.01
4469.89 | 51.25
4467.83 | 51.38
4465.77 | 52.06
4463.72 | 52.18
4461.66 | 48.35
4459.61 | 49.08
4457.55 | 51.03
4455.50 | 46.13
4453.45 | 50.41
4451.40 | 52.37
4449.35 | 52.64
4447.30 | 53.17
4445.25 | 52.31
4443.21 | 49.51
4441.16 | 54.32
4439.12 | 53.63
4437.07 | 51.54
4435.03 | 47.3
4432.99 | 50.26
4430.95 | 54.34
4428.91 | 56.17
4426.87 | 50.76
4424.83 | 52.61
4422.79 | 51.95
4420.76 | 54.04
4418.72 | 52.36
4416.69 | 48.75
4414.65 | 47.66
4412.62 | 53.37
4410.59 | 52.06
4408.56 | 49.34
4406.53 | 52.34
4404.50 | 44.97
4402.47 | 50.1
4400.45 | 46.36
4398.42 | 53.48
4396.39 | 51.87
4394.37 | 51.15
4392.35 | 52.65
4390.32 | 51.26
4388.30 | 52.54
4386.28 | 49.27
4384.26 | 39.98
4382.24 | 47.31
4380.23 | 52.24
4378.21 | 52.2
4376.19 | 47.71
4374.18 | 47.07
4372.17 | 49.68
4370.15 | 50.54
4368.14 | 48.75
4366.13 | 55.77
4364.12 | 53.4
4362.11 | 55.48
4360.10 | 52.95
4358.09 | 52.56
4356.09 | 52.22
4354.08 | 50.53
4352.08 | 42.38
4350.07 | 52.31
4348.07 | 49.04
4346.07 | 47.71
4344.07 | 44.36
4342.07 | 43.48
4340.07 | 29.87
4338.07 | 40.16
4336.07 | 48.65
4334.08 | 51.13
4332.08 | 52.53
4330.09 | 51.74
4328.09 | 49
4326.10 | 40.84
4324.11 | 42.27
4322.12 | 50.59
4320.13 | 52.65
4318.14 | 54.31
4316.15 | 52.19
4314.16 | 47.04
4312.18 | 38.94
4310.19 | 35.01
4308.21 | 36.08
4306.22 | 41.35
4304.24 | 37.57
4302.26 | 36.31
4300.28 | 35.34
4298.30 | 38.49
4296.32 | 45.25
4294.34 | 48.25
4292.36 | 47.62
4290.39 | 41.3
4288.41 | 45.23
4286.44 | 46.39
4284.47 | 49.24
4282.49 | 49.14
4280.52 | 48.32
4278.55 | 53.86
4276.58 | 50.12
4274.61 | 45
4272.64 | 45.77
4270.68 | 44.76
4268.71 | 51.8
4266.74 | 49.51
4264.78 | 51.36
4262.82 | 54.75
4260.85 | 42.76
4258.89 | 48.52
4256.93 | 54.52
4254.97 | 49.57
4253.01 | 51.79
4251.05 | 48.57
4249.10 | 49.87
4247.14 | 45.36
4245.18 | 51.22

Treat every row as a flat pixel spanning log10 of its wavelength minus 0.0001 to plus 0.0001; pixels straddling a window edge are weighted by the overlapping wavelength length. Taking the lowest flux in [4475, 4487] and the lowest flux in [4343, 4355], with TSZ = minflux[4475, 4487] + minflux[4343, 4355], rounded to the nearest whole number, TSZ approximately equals 91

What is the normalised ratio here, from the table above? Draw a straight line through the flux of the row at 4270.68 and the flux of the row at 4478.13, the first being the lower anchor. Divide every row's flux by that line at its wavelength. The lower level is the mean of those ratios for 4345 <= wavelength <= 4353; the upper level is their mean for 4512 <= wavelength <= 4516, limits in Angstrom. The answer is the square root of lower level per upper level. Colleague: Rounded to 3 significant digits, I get 1.04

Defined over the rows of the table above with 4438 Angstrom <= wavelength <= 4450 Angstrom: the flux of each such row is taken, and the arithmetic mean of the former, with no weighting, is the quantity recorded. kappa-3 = 52.6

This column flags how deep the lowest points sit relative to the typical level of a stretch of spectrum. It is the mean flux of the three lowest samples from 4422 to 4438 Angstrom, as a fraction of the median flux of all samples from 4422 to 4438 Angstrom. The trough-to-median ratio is 0.955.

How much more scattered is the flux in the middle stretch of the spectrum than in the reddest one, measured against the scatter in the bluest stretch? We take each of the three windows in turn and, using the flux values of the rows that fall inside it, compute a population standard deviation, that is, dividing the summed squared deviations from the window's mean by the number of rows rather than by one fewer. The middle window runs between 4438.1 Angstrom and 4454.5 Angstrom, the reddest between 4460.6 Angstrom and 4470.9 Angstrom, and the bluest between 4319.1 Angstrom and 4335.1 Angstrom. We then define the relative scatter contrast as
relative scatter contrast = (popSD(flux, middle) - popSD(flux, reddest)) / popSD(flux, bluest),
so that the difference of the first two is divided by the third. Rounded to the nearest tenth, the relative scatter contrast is 0.0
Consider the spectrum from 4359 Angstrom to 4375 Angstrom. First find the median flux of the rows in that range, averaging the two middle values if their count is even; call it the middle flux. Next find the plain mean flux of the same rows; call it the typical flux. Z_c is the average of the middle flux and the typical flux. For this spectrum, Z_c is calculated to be 51.7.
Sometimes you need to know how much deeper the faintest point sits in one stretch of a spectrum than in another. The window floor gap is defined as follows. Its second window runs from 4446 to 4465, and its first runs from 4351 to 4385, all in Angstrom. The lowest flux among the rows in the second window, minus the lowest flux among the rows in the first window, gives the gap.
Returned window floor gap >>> 6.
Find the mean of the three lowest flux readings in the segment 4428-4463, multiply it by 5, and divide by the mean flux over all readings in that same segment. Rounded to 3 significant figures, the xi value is 4.60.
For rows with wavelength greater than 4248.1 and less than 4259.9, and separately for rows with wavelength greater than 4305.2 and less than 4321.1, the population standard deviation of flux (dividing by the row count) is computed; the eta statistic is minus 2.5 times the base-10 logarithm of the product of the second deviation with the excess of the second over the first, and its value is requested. -4.0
